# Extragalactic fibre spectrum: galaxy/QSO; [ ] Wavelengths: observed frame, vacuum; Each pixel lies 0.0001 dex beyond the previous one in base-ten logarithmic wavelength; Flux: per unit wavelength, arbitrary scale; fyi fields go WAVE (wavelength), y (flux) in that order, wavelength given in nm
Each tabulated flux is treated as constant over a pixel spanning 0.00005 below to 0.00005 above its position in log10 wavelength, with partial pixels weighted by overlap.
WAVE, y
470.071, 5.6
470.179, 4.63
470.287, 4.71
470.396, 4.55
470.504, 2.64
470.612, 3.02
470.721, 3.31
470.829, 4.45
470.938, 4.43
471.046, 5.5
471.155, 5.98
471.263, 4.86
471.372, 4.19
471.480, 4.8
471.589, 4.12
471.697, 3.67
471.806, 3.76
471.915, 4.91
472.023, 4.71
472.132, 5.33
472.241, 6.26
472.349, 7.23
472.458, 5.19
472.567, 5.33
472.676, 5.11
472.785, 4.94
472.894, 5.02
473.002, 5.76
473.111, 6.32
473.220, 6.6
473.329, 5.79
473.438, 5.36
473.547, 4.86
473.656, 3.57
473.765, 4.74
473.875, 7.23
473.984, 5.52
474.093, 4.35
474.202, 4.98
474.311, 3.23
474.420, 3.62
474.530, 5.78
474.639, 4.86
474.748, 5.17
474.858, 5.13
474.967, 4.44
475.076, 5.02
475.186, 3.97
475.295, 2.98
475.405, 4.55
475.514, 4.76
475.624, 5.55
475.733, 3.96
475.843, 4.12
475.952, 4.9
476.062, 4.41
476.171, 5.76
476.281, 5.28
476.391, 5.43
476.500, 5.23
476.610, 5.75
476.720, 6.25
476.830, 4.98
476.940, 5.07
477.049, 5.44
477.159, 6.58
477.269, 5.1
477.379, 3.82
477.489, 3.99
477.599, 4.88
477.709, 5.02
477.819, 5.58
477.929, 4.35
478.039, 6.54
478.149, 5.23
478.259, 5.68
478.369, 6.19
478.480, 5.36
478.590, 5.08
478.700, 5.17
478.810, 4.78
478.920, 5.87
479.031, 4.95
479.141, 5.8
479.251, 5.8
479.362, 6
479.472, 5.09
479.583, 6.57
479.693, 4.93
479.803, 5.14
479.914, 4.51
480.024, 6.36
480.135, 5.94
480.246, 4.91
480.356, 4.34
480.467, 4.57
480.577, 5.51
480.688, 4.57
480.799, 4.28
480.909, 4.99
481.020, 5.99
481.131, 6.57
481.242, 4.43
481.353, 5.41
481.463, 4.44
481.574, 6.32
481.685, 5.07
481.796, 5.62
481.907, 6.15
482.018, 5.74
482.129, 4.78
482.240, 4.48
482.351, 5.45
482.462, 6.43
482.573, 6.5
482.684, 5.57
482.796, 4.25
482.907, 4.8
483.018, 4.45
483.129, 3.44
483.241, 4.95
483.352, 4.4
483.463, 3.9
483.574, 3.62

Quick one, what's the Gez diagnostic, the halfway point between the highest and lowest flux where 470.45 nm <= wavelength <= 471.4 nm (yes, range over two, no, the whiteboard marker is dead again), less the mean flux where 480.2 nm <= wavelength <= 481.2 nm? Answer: -0.8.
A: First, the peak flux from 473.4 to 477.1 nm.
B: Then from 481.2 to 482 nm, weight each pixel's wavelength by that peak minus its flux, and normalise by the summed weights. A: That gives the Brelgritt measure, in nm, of 481.52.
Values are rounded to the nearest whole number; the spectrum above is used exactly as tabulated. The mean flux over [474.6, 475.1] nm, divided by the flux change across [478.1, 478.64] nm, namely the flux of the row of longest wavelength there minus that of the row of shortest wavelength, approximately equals -33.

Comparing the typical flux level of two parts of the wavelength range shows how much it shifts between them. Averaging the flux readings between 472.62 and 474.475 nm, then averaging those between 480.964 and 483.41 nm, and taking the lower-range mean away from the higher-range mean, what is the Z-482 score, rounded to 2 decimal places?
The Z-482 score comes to 0.12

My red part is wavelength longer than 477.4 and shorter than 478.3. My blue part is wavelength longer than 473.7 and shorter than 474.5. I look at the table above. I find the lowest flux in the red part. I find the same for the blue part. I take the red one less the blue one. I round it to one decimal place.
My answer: 0.8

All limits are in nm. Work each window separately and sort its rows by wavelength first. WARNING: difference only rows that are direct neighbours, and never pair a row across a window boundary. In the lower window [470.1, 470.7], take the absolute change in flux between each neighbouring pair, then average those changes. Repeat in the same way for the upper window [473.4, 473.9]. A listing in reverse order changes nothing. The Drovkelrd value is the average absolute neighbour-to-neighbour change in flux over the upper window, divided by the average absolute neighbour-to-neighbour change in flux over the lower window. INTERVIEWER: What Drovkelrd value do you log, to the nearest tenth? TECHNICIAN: 2.2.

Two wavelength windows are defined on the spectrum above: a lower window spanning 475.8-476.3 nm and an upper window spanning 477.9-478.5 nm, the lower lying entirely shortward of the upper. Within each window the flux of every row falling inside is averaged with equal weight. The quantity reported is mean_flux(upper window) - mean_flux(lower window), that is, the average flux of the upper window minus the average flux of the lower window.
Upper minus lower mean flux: 0.7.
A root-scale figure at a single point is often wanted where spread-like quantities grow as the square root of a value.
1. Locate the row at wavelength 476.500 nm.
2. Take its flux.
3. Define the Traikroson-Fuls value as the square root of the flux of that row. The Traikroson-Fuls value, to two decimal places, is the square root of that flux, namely 2.29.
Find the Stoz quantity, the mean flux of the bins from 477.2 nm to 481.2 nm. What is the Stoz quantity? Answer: 5.3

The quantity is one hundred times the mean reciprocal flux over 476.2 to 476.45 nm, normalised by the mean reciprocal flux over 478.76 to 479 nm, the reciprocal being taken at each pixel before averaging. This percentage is 98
